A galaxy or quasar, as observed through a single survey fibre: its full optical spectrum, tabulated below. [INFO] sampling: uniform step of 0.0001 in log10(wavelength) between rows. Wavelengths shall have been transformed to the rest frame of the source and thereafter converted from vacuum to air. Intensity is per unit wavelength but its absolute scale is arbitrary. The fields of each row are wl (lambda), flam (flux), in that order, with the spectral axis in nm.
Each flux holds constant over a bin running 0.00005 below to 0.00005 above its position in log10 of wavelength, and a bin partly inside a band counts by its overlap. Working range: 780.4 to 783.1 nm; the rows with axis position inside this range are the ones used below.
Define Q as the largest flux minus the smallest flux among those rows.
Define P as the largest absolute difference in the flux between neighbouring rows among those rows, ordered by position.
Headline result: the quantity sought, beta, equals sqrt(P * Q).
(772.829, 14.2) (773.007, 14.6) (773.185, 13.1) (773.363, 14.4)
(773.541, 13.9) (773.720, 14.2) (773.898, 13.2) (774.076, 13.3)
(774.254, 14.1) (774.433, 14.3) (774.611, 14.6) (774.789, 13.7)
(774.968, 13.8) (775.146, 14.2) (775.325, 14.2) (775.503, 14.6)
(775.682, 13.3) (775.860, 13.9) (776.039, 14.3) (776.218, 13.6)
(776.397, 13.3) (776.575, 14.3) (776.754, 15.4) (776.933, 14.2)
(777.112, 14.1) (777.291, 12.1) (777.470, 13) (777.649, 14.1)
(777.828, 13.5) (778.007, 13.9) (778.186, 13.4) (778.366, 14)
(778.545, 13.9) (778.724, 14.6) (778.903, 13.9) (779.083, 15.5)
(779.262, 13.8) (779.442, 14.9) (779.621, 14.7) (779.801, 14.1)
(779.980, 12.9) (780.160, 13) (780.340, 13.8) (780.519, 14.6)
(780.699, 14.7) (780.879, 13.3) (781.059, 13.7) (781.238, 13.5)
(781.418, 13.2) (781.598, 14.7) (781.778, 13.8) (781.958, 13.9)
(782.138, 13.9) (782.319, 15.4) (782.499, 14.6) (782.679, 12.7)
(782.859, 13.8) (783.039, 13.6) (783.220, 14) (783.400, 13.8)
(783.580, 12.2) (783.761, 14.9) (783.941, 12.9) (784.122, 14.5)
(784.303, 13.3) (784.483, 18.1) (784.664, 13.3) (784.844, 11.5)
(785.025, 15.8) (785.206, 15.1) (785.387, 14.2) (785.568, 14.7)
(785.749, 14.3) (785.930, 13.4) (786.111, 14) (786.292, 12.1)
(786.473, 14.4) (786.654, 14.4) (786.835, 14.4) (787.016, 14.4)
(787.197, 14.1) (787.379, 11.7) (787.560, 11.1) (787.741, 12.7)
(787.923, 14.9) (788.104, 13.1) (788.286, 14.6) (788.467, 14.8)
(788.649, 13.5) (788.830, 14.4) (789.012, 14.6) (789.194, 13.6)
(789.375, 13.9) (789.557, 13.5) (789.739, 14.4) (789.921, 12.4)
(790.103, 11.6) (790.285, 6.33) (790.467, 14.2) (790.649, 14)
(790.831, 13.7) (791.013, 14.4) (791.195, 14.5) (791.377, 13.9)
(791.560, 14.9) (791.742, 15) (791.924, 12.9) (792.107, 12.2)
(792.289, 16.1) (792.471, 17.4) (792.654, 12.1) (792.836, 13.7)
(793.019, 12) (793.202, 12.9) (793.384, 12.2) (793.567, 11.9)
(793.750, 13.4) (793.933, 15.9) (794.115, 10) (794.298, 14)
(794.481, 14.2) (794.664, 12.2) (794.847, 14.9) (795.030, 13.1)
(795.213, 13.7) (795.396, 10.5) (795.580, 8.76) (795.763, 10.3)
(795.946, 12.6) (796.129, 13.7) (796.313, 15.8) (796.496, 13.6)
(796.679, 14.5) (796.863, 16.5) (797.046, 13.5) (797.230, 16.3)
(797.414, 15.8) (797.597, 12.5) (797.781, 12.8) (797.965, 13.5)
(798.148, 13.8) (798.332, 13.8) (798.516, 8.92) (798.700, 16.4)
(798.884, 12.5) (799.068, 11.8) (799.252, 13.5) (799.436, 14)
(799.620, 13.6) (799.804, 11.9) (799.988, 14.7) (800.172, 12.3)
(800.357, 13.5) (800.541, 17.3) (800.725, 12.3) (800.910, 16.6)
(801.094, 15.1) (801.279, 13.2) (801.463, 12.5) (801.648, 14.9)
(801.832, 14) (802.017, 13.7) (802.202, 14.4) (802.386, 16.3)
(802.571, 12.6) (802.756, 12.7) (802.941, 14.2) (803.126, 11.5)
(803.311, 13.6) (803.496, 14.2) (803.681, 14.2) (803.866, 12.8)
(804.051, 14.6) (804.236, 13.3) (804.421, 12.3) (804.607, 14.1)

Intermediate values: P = 1.9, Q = 3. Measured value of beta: 2.3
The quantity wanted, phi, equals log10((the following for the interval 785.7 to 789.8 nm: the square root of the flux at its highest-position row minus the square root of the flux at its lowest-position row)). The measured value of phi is -1.9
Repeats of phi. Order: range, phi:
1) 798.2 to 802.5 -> -0.5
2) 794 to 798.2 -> -0.3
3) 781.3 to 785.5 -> -0.9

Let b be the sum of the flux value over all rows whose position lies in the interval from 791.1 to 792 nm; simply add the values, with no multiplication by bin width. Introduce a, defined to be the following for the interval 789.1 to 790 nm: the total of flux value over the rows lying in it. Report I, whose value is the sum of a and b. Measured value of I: 139.0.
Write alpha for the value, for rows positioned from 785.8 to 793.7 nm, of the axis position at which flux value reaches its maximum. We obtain 792.471 nm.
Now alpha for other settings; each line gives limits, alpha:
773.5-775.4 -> 774.611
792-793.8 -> 792.471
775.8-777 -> 776.754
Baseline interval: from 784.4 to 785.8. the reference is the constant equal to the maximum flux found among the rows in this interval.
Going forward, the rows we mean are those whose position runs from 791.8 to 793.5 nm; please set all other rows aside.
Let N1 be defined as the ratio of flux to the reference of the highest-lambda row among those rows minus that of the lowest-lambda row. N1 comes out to -0.04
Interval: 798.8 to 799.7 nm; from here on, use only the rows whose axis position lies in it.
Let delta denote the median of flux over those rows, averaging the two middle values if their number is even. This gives 13.5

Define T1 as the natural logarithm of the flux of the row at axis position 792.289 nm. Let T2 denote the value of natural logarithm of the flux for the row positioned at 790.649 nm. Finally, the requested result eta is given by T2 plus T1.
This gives 5.42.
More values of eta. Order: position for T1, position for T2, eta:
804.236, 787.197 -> 5.23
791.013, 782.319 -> 5.40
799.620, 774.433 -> 5.27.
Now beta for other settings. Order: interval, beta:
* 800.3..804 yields 5.4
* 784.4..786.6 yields 5.6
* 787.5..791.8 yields 8.3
